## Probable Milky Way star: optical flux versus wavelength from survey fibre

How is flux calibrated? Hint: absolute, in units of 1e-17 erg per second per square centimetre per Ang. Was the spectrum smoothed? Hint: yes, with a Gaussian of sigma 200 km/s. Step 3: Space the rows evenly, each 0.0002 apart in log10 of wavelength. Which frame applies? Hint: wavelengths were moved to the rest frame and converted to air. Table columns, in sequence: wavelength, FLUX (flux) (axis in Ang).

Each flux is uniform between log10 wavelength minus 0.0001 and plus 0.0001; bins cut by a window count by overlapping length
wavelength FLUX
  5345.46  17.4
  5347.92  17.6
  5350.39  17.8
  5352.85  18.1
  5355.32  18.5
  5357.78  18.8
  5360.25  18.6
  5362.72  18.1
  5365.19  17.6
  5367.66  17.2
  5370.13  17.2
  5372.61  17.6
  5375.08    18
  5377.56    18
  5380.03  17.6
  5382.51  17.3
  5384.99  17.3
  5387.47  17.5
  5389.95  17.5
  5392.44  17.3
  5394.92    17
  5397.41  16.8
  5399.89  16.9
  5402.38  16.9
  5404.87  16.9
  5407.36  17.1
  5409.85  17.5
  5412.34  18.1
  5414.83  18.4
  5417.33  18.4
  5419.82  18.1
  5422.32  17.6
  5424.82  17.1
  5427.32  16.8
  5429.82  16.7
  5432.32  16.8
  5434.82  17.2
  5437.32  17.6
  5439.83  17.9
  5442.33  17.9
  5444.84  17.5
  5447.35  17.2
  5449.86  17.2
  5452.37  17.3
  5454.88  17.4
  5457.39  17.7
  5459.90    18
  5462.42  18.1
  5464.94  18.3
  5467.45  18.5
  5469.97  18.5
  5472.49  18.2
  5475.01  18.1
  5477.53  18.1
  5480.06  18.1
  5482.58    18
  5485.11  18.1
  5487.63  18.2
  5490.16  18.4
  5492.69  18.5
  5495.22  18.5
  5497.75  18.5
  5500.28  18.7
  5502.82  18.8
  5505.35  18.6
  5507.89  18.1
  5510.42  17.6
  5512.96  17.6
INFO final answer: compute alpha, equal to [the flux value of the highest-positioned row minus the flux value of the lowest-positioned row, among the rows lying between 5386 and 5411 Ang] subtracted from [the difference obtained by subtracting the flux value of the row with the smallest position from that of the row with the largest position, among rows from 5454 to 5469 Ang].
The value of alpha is 1.1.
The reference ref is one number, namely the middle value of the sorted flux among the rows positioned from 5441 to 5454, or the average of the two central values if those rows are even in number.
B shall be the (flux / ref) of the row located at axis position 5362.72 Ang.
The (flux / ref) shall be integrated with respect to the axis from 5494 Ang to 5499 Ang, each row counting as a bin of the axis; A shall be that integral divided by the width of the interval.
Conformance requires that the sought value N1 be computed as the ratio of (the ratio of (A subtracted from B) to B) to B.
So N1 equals -0.02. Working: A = 1.07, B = 1.05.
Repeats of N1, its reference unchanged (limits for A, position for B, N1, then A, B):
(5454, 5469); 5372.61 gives -0.02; 1.04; 1.02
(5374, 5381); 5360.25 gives 0.04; 1.03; 1.08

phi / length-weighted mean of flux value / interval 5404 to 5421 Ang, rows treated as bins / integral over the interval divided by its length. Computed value 17.8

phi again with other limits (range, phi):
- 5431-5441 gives 17.4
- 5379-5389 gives 17.4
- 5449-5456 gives 17.3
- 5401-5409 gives 17.0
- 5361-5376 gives 17.6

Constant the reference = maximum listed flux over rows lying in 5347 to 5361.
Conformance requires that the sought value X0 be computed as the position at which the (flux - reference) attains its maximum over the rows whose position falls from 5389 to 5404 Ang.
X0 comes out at 5389.95 Ang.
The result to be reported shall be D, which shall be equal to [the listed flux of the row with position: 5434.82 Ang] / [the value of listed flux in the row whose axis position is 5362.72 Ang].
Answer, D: 0.95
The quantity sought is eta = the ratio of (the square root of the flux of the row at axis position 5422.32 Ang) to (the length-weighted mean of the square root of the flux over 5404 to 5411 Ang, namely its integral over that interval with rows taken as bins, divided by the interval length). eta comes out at 1.01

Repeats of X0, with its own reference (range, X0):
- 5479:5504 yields 5502.82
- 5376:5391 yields 5377.56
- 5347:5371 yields 5357.78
